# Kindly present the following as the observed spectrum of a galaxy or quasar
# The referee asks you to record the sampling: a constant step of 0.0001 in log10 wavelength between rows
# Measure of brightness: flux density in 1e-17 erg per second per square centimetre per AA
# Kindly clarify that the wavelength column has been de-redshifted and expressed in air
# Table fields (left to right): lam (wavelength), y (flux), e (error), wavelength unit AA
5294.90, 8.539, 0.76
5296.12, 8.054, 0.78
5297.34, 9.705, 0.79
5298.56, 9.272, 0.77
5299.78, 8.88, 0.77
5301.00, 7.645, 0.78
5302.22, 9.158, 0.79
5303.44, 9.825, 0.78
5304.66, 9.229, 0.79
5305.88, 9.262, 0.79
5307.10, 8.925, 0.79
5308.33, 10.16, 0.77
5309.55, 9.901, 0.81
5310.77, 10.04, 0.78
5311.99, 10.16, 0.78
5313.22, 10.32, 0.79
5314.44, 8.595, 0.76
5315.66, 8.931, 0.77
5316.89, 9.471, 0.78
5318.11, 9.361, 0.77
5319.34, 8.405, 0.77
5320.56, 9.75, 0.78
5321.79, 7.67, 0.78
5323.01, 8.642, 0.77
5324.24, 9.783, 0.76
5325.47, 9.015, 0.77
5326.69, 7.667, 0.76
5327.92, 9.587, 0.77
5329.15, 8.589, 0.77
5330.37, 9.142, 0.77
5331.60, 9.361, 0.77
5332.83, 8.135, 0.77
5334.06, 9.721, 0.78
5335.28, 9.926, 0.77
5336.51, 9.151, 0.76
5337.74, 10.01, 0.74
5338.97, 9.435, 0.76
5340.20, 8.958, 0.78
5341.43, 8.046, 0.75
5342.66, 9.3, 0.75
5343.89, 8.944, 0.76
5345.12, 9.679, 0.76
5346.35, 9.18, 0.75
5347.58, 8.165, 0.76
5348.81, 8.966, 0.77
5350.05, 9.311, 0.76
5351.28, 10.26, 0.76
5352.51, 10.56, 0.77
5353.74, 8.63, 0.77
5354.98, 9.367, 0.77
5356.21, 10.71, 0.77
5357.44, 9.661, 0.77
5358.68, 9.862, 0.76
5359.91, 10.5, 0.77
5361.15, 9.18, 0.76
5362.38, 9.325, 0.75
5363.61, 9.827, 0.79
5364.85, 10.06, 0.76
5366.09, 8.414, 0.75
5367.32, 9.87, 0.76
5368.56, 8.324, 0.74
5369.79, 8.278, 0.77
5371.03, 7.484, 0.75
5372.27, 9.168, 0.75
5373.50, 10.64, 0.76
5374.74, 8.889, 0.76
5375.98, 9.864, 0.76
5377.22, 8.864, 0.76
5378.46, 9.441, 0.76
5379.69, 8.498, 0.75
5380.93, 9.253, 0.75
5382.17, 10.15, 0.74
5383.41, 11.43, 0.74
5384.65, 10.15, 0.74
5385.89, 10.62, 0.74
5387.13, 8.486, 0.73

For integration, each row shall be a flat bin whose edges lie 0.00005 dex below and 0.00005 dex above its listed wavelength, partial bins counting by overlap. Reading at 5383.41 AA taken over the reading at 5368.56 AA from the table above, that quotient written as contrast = 1.37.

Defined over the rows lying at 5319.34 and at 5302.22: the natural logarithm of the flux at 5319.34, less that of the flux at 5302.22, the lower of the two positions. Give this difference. -0.09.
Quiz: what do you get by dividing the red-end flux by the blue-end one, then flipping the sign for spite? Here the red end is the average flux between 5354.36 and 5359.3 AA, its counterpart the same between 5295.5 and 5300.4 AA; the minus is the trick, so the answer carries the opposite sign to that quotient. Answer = -1.10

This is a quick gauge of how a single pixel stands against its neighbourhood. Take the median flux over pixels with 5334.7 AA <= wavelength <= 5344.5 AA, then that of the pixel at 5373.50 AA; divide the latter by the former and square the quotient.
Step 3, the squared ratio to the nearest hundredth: 1.33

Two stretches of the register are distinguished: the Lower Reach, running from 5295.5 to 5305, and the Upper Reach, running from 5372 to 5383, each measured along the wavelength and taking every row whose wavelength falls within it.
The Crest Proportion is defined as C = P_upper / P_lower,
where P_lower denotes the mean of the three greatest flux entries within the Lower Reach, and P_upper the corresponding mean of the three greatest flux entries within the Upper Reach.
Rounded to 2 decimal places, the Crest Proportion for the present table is 1.06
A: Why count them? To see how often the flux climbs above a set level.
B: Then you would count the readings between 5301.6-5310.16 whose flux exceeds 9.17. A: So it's 5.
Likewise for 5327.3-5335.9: 4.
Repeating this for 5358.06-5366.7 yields 6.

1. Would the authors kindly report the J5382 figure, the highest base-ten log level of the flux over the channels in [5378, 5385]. 1.058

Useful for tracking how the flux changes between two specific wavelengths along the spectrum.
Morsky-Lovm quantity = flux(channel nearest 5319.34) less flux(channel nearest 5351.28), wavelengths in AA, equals -1.9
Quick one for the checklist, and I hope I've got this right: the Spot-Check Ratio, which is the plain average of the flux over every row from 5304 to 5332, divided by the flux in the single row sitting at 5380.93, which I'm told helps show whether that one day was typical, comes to 0.996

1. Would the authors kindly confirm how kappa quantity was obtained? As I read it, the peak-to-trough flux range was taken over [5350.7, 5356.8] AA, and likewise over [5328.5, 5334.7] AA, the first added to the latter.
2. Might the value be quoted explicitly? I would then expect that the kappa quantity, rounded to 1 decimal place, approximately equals 3.7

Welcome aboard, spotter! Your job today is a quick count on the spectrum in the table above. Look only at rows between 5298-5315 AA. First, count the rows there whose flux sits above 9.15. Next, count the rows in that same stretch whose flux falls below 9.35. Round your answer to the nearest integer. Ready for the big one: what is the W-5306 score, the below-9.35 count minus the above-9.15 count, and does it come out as -2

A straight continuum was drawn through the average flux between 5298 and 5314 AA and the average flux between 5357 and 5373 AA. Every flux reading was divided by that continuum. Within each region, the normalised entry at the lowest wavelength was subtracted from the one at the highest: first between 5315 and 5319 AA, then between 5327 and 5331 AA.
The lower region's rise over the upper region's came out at -1.0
